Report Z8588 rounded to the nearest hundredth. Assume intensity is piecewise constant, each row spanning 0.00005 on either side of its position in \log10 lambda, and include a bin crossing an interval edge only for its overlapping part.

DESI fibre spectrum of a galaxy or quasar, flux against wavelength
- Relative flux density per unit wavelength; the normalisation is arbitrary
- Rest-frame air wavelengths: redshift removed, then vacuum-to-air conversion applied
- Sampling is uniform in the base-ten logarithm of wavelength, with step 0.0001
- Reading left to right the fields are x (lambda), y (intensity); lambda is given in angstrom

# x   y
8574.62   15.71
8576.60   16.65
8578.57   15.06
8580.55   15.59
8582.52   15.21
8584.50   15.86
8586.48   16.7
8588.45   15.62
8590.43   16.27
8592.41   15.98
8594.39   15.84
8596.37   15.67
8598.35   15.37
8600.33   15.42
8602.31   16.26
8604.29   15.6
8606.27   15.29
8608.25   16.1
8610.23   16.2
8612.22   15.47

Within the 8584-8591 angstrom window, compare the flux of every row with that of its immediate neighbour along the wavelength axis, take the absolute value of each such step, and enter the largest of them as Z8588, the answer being 1.08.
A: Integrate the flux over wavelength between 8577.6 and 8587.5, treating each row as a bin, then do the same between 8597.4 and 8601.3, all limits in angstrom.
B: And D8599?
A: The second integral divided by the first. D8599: 0.39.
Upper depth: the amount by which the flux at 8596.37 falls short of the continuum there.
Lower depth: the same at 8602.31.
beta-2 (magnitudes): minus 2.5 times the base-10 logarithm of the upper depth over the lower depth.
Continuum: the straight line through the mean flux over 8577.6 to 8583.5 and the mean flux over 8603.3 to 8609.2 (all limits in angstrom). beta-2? 1.6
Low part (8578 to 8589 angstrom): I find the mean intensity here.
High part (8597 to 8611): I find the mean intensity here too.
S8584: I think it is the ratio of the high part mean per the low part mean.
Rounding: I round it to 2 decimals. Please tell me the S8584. 1.00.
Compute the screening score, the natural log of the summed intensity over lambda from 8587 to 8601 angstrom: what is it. 4.7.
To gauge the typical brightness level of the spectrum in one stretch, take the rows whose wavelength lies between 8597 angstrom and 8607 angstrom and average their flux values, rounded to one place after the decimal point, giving 15.6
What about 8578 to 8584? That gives 15.3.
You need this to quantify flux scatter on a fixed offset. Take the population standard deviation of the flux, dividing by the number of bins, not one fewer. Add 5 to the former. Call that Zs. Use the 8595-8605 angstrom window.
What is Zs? 5.32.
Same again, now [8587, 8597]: 5.23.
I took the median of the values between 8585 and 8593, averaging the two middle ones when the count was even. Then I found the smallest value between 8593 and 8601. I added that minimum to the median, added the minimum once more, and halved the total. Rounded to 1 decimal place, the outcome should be 23.4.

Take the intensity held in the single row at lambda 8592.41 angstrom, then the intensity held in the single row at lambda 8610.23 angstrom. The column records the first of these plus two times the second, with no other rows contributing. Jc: 48.4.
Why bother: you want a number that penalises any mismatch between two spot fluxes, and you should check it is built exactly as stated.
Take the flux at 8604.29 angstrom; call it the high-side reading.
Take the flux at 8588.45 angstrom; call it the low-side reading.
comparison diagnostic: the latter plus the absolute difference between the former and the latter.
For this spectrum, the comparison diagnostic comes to 15.6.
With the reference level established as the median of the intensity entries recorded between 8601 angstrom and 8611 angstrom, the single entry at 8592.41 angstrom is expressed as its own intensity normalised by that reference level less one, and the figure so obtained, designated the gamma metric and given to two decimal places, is -0.01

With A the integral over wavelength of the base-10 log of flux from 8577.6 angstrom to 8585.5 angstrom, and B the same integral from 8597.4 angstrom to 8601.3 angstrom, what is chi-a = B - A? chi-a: -5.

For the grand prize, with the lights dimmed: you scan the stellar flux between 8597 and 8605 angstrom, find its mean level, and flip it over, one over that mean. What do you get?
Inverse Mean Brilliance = 0.0638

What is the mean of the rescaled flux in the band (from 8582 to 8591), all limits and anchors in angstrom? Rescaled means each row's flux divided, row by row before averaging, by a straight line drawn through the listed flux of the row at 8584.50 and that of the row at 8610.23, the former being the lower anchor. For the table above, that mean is 1.00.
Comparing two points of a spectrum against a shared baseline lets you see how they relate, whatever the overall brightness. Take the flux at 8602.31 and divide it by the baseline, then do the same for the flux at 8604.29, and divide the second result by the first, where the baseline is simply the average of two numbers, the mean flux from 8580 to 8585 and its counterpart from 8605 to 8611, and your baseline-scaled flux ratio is 0.96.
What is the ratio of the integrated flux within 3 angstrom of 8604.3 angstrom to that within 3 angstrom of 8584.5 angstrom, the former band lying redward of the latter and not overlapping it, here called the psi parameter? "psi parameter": 0.99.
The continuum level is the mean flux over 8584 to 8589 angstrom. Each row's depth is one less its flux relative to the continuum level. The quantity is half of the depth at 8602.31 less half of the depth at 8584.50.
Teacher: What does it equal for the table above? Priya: -0.012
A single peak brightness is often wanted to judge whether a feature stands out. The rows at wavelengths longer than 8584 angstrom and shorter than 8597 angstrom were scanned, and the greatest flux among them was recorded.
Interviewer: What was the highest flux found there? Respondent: 16.7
